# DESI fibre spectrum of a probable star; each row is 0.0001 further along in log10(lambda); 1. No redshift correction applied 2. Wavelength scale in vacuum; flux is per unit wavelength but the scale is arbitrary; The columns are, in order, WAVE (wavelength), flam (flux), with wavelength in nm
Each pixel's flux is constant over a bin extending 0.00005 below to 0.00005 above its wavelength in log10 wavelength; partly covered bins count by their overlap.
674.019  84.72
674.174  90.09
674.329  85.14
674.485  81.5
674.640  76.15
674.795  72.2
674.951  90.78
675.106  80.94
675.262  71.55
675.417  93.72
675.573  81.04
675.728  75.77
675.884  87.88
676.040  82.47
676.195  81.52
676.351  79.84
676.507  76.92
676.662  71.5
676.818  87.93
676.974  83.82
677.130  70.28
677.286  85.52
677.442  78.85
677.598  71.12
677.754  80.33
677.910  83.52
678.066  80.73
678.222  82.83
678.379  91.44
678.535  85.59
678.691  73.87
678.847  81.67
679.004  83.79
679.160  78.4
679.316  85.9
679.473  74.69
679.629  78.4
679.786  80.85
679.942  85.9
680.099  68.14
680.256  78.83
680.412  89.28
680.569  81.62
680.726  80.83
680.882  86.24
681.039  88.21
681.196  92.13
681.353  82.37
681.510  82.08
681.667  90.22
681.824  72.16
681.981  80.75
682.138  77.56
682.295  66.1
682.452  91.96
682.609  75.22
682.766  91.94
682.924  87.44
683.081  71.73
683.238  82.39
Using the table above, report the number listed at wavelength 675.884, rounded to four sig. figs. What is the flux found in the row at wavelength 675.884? 87.88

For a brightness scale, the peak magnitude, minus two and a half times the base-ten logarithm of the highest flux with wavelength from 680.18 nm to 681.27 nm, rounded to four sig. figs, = -4.911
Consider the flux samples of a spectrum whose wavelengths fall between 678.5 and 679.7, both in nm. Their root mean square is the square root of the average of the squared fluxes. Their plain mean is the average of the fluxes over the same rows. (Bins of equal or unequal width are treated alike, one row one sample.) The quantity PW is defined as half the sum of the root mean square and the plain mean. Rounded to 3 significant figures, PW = 80.3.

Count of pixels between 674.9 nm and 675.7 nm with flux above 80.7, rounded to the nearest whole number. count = 4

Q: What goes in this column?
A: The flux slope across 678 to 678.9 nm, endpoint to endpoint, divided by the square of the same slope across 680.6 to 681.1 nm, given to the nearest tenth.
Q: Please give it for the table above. 0.0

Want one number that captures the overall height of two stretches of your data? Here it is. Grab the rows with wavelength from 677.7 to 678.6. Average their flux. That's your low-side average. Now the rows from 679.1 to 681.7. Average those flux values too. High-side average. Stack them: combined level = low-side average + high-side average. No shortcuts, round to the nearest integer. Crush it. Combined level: 167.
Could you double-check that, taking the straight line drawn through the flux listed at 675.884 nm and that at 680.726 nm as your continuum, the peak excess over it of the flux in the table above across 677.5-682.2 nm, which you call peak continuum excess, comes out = 12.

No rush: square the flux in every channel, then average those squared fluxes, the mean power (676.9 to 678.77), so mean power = 6542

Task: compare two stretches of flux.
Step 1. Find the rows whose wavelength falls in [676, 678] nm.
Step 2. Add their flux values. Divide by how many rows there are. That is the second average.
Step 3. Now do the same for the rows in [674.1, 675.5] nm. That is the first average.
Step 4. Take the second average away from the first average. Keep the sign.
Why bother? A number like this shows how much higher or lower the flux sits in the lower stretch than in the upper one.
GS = 2.9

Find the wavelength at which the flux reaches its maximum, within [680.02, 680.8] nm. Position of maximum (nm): 680.412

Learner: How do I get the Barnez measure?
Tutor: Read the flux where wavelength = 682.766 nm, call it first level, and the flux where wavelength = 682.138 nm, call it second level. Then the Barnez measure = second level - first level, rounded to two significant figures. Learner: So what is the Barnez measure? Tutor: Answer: -14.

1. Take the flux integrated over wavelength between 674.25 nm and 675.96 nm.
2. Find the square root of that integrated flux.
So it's 11.8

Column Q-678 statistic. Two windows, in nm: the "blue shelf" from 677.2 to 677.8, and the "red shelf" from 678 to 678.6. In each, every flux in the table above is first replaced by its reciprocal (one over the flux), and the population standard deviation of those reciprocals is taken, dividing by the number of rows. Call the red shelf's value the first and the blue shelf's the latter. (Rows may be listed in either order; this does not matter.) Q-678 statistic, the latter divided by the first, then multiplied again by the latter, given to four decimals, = 0.0014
